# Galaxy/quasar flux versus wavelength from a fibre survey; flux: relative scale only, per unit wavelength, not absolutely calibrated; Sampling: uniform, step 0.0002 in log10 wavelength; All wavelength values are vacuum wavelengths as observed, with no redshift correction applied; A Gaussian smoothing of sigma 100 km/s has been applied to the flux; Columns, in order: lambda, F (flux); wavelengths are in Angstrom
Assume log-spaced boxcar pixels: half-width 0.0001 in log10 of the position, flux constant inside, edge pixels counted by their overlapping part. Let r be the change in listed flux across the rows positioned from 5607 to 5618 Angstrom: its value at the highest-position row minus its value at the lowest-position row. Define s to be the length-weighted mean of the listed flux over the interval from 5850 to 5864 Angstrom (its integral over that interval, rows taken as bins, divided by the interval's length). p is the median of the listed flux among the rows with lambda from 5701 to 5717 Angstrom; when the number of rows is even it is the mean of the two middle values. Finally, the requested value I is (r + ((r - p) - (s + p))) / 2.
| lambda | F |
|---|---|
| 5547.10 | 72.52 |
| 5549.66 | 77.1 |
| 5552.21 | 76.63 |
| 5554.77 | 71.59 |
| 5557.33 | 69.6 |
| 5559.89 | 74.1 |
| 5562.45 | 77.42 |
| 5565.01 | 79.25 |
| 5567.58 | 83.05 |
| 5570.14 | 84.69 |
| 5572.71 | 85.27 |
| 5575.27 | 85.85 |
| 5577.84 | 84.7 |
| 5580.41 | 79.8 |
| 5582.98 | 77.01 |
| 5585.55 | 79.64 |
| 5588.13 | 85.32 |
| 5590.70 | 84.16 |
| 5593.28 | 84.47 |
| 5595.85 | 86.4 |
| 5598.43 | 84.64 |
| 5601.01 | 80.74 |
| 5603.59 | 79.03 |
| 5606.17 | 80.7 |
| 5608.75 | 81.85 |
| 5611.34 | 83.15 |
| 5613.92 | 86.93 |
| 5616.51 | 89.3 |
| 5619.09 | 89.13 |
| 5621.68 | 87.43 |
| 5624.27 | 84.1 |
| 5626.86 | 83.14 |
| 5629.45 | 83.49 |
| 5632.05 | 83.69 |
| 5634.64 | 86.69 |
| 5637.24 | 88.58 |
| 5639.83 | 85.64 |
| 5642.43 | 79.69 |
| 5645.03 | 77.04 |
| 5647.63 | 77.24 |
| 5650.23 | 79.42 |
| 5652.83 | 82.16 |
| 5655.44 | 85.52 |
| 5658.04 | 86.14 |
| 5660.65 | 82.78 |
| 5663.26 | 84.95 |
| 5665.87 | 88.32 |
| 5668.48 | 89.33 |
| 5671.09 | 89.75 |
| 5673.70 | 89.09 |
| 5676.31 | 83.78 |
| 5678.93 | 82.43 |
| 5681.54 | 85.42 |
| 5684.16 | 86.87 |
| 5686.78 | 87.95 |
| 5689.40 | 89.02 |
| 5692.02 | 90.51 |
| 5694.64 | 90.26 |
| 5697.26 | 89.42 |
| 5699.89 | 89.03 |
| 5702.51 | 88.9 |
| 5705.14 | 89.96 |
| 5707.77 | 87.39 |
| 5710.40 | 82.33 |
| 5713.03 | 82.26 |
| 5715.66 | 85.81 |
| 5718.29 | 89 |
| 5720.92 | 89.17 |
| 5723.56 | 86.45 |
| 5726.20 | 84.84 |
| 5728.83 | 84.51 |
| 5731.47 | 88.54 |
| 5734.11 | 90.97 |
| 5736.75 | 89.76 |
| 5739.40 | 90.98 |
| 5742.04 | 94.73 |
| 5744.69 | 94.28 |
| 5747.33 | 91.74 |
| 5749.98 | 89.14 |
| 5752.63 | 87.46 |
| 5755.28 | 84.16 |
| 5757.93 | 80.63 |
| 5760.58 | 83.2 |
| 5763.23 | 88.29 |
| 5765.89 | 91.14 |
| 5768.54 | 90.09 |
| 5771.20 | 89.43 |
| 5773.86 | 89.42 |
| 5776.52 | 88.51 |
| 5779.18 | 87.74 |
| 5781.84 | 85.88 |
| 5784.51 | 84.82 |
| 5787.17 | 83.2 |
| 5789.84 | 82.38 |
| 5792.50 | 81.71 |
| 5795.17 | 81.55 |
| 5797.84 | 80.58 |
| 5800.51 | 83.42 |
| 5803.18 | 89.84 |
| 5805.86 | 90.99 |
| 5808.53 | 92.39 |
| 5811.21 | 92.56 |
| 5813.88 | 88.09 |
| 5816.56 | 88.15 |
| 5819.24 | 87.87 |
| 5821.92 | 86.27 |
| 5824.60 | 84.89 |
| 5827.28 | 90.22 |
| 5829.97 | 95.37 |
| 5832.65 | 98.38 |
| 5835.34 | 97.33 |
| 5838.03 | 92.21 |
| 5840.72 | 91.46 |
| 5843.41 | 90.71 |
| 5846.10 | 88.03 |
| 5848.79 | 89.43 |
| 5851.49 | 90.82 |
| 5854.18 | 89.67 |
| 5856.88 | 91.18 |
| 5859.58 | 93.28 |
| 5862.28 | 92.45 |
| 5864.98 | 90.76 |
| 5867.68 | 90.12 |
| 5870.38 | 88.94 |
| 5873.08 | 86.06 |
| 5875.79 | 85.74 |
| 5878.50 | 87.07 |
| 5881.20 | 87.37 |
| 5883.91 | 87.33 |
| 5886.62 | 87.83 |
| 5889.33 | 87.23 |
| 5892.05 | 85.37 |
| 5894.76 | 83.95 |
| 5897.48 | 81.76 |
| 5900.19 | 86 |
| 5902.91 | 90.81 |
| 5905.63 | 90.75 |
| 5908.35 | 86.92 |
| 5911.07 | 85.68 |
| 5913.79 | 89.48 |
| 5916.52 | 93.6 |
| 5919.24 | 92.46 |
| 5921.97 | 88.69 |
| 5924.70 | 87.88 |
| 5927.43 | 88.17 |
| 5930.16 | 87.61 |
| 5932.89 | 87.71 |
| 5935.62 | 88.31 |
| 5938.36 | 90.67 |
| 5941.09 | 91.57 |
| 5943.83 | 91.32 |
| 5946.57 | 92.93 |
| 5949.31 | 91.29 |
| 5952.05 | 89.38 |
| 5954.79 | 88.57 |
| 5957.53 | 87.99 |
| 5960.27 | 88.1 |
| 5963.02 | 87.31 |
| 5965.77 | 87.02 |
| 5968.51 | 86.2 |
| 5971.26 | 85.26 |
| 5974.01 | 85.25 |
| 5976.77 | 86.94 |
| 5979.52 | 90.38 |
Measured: -125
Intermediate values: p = 86.6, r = 7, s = 91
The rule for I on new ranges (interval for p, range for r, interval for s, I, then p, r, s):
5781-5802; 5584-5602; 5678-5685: -124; 82.8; 1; 85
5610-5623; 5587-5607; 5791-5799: -133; 87.4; -5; 81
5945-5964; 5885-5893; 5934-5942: -136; 88.6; -2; 90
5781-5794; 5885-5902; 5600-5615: -126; 83.2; -2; 82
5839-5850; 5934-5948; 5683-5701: -130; 90.1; 5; 89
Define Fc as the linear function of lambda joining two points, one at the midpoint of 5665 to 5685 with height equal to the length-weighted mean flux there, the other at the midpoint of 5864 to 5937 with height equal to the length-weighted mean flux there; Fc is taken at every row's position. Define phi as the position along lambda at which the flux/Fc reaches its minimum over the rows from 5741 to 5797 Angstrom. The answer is 5757.93 Angstrom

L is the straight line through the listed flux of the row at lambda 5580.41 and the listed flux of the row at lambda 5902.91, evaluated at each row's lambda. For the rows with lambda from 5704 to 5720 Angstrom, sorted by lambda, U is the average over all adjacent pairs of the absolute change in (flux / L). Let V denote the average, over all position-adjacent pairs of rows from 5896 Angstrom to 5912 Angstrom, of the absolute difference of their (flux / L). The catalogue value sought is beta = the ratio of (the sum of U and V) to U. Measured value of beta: 1.9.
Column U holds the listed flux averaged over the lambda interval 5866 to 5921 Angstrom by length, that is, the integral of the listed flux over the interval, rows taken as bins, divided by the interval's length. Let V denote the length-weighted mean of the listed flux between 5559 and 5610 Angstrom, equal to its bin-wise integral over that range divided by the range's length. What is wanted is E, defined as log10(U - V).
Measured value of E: 0.76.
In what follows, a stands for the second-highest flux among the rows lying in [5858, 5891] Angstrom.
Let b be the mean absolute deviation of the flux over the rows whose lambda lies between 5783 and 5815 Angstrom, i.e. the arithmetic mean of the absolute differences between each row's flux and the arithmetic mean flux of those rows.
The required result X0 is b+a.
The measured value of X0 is 96.5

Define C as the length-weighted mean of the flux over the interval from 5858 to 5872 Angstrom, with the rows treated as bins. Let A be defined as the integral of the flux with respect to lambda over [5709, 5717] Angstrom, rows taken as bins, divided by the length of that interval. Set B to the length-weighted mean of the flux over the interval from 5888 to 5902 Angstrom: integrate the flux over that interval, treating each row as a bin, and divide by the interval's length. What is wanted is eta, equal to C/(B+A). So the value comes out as 0.540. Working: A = 84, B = 85.0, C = 91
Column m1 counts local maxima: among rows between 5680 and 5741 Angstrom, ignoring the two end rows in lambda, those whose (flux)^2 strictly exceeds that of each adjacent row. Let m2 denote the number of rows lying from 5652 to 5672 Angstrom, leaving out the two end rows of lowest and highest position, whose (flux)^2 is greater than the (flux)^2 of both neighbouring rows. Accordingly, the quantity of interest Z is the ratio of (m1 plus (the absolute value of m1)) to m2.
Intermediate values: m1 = 4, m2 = 1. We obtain 8.0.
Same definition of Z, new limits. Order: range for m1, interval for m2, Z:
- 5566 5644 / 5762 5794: 10.0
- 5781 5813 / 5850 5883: 0.0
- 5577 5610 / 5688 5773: 0.7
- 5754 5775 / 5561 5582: 2.0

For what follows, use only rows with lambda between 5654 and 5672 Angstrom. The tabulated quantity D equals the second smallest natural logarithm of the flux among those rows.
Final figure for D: 4.44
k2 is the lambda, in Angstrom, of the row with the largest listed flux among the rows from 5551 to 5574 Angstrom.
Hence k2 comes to 5572.71 Angstrom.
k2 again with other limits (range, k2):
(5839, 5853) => 5840.72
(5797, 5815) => 5811.21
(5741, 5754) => 5742.04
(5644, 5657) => 5655.44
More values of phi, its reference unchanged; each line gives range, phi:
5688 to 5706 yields 5702.51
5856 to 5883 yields 5875.79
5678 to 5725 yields 5713.03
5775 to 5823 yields 5797.84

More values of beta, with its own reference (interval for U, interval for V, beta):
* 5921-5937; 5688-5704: 2.6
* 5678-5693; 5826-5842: 2.9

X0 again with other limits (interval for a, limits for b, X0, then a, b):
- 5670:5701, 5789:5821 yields 94.2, 90.26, 3.9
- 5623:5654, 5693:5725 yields 88.9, 86.69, 2.2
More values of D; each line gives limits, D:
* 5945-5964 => 4.48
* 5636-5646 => 4.38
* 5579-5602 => 4.38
